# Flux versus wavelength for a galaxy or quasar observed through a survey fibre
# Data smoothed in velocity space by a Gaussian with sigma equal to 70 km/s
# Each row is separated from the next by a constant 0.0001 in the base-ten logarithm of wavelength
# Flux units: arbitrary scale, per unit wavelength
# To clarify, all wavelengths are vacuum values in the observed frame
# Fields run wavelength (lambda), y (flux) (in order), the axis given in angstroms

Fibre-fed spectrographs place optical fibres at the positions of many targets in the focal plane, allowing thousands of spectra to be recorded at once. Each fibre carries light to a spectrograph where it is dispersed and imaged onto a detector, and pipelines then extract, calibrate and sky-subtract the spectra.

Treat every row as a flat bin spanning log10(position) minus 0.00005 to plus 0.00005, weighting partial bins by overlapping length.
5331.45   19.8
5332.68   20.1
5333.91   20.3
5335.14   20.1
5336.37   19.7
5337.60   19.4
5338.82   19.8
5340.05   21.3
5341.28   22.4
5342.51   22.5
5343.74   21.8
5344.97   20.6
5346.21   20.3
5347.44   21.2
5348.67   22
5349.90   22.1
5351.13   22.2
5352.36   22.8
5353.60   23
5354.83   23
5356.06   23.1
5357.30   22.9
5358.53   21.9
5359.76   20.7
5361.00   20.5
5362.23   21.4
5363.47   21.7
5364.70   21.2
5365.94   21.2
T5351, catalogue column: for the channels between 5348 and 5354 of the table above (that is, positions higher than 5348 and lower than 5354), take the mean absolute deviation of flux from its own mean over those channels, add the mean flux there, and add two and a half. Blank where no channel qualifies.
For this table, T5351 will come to 25.3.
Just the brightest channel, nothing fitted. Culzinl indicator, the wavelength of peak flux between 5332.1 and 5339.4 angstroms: 5333.91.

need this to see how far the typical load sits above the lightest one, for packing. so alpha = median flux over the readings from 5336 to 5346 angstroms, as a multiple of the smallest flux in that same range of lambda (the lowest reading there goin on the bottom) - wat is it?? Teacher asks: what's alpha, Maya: 1.08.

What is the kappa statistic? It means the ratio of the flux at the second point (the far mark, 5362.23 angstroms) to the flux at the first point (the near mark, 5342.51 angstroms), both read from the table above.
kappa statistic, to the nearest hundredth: 0.95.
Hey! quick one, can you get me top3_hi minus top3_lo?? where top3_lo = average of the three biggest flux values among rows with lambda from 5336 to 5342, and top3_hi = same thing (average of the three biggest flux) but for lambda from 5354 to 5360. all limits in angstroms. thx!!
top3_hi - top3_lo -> 1.8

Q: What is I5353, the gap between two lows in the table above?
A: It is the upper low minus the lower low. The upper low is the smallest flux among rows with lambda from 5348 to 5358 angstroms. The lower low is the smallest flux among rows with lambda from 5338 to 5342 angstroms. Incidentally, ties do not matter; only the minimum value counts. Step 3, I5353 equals 2.2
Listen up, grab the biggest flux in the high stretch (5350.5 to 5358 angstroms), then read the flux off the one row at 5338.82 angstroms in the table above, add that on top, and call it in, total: 42.9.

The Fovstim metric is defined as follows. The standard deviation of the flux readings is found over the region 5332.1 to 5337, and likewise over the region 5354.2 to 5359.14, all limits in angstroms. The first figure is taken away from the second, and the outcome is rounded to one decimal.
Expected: 0.3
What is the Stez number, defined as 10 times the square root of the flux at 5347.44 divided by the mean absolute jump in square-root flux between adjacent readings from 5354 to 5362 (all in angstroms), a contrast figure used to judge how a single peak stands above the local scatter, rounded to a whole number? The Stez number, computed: 797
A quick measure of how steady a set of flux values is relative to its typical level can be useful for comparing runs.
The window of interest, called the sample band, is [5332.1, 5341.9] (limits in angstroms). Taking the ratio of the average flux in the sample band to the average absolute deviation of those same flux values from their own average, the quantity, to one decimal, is 27.9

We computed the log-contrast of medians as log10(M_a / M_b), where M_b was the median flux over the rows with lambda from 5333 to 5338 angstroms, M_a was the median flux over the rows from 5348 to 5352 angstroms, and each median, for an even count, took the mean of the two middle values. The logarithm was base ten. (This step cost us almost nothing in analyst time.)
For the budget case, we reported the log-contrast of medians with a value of 0.046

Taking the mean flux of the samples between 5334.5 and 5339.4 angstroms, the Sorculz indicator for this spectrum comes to 19.8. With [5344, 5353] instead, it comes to 21.6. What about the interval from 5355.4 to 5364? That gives 21.7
